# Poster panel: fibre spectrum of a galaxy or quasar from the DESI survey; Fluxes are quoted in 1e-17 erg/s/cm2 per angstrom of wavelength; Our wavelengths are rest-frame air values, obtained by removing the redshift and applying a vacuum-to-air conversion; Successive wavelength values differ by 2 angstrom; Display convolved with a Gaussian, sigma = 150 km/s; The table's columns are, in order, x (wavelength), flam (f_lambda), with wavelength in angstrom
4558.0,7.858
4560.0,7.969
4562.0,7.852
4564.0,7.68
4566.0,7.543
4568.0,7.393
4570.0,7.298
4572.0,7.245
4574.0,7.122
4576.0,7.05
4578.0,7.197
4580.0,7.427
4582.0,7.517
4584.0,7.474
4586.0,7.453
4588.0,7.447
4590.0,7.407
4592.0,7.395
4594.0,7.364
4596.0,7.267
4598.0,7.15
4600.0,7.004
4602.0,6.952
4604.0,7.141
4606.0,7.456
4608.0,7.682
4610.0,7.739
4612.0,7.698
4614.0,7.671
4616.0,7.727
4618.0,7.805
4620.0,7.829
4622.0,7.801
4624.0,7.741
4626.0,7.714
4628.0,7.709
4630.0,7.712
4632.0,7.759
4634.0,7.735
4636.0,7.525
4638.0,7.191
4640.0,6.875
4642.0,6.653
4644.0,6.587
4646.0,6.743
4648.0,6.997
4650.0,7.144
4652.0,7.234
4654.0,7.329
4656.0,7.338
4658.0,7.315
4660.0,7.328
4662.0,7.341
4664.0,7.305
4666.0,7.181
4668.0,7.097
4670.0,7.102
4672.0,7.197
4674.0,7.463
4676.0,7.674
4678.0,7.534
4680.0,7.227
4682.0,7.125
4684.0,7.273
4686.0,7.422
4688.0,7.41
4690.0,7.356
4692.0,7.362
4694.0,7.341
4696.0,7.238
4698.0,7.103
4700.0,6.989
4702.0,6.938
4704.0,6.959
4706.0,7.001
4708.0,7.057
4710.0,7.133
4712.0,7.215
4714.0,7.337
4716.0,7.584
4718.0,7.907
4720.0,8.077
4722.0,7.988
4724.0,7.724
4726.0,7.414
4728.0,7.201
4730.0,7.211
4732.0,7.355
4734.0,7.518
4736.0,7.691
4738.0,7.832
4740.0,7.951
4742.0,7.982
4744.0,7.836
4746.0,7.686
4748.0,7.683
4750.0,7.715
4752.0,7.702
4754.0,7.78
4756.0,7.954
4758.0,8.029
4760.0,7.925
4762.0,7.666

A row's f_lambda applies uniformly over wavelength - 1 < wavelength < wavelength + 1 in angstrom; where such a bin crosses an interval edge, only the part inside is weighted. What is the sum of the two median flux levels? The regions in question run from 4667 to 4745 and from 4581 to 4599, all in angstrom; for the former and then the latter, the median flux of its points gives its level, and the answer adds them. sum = 14.8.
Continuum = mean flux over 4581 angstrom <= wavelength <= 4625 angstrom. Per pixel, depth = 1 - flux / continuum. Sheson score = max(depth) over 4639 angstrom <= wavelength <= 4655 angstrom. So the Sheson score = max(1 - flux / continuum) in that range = 0.120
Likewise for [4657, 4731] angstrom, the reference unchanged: 0.073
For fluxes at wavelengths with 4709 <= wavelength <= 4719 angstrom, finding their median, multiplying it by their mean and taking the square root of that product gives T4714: 7.4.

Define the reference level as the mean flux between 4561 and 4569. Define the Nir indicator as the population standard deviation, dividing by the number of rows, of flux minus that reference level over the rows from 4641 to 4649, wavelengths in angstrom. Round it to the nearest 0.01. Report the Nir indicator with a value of 0.16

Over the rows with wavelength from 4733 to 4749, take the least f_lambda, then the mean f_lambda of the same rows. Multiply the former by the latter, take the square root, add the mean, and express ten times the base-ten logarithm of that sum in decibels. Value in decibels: 11.9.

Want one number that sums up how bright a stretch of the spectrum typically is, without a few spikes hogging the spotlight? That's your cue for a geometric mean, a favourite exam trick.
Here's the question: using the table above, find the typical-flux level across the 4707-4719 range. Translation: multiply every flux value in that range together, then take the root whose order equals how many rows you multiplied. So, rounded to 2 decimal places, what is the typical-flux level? 7.37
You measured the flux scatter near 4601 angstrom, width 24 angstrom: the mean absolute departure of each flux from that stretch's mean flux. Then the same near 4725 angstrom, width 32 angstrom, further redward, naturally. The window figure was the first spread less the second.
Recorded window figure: -0.1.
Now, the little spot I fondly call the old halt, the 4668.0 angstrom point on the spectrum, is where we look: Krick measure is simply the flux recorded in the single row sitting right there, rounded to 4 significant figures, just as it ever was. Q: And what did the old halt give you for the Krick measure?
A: 7.097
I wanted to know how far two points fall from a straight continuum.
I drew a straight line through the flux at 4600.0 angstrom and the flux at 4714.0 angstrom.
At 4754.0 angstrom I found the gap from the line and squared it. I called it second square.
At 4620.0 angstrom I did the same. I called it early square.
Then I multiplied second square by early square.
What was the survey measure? 0.06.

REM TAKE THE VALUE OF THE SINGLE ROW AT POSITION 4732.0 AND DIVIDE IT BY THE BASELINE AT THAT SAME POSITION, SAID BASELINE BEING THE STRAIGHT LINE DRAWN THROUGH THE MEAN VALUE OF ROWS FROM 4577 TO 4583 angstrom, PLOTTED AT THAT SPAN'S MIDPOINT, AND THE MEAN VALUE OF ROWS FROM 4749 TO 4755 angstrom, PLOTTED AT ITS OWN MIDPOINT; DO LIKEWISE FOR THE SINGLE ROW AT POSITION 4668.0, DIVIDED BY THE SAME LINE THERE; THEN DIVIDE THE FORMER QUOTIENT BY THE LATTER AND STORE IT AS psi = 1.02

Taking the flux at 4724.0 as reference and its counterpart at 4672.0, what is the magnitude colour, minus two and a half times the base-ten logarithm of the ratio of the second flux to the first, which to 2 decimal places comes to 0.08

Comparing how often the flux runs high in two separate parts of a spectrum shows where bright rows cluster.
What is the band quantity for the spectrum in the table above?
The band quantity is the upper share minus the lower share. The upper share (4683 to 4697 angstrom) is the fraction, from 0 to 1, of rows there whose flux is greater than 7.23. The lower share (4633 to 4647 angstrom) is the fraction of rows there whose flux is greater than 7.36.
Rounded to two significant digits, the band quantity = 0.71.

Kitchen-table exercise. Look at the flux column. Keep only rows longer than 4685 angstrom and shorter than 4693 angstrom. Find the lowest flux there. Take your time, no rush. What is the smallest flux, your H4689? 7.356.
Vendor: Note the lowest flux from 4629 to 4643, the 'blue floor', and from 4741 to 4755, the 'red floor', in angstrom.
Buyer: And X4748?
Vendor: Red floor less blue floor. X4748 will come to 1.0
